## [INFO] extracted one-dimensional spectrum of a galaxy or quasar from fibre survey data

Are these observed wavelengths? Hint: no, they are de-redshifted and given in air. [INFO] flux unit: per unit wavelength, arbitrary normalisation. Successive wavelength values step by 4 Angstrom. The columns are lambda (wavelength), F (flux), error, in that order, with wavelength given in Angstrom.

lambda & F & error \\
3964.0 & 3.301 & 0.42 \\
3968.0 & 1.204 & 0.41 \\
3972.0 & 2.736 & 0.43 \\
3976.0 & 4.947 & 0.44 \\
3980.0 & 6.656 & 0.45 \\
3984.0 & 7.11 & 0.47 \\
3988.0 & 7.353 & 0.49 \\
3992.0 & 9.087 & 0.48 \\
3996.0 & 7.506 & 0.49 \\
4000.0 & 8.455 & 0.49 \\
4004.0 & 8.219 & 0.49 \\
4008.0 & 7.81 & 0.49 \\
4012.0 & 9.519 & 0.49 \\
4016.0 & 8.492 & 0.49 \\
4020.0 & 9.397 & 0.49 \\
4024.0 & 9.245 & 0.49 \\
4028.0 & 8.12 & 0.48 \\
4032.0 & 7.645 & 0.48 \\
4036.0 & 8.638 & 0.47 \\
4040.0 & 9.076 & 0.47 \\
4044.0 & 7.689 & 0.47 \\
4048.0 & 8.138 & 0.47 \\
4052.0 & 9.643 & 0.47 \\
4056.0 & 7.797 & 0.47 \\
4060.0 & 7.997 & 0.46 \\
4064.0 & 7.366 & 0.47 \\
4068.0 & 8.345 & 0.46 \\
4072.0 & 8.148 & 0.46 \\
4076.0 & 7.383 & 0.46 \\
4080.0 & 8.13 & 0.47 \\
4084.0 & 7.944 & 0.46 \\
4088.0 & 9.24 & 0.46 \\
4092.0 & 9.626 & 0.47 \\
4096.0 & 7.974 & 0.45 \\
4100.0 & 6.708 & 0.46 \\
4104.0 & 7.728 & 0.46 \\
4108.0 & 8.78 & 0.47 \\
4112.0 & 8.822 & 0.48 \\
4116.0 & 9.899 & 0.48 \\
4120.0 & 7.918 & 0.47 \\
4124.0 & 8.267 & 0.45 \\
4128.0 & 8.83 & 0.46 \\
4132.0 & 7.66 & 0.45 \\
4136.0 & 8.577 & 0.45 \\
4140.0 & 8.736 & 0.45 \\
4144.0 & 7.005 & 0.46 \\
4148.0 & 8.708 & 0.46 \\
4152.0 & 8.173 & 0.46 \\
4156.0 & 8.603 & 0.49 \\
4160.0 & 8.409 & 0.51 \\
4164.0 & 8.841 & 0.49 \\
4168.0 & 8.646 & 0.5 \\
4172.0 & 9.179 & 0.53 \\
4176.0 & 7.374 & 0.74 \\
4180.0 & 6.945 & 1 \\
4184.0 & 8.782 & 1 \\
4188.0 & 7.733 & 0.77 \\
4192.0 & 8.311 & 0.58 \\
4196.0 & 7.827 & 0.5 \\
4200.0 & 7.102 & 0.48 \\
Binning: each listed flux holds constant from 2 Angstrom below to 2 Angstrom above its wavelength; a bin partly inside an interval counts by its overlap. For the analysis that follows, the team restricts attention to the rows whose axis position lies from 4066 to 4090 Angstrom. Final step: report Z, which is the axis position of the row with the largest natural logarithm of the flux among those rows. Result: 4088.0 Angstrom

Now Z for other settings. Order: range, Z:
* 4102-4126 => 4116.0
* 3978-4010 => 3992.0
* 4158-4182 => 4172.0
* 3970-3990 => 3988.0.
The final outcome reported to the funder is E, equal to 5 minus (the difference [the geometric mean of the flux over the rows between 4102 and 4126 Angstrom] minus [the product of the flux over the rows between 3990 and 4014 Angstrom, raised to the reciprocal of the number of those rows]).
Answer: 4.9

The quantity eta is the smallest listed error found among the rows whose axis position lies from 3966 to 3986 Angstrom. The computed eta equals 0.41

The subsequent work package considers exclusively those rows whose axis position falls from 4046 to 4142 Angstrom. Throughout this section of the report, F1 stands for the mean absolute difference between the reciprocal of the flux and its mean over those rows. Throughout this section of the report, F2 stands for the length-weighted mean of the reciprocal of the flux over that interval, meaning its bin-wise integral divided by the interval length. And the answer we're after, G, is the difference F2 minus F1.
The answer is 0.113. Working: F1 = 0.0087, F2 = 0.1212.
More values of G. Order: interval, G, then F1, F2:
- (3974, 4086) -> 0.114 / 0.0117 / 0.1261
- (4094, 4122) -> 0.111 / 0.0113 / 0.1226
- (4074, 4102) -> 0.114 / 0.0109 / 0.1244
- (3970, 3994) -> 0.118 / 0.0665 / 0.1841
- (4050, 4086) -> 0.118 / 0.0063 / 0.1244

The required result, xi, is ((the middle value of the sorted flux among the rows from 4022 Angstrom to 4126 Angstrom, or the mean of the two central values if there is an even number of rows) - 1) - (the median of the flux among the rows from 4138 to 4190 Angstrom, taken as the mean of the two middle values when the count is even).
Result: -1.47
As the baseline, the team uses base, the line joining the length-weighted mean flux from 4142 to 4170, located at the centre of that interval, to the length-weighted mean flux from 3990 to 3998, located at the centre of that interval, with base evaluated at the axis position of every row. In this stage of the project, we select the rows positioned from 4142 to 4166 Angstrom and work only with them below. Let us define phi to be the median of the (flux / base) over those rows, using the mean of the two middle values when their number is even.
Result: 1.02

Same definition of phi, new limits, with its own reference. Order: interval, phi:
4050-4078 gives 0.96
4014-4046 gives 1.03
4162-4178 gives 1.05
